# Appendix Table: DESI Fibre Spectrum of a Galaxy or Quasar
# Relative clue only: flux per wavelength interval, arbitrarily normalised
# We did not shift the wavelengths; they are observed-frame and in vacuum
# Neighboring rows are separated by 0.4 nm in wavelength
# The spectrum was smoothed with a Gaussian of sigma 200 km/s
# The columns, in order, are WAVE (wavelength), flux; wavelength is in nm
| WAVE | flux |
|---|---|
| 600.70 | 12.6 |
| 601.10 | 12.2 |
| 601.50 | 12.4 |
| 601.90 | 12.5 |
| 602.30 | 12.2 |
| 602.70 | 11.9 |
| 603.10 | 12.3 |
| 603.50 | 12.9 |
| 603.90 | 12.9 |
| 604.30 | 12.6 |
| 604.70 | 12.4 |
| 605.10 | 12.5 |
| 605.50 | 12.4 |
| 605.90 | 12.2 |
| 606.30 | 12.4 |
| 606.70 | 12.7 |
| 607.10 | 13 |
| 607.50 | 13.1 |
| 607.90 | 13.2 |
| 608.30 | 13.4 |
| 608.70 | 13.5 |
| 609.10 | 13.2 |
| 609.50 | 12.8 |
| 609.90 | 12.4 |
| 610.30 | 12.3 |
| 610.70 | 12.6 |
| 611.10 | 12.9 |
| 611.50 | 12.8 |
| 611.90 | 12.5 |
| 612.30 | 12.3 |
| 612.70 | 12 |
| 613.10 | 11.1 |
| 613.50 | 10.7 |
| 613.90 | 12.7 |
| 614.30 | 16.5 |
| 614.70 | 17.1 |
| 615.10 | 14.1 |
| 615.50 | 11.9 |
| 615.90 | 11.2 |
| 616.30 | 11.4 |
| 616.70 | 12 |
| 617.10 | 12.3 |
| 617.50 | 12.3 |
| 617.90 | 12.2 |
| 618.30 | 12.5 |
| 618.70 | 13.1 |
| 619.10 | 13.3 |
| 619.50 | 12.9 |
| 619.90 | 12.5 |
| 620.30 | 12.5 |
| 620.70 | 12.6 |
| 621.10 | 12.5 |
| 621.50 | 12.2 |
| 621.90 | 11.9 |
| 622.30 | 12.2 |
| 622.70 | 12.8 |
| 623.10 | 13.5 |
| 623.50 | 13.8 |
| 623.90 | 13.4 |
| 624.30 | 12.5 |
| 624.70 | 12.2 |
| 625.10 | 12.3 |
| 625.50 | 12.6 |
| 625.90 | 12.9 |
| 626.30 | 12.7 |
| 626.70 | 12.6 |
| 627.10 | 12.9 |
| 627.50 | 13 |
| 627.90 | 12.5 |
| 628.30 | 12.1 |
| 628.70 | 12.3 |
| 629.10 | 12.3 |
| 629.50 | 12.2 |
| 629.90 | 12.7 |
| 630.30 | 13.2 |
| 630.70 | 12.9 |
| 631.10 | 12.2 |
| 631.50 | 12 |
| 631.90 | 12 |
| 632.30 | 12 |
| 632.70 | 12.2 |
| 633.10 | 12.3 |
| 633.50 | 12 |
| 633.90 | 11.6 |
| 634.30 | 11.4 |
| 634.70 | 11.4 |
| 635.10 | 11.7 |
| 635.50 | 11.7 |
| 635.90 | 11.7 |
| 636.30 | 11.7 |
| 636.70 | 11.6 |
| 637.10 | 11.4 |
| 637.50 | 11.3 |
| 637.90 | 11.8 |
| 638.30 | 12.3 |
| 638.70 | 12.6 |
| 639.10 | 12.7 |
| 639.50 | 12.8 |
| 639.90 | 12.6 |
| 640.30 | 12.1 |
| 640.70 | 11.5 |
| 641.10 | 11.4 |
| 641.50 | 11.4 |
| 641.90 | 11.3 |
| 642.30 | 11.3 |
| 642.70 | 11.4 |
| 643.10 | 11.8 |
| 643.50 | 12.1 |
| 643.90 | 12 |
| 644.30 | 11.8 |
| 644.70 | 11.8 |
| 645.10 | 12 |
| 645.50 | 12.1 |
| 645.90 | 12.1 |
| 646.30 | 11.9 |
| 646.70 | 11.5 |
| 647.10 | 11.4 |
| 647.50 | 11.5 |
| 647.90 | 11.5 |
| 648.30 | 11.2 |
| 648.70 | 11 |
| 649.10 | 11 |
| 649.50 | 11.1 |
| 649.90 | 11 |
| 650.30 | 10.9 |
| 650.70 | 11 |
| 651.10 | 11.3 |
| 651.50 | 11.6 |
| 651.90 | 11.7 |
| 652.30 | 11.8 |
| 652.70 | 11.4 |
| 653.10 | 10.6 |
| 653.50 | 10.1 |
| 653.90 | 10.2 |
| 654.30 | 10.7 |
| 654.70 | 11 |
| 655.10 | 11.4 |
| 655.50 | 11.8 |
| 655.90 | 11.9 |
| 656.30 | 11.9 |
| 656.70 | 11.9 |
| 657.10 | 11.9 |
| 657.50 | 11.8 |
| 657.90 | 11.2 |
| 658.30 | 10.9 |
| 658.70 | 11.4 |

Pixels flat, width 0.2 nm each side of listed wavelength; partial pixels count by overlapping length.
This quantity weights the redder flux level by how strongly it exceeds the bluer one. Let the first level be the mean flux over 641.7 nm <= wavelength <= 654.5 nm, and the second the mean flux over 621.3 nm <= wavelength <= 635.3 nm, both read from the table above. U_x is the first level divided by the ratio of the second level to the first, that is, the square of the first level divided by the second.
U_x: 10.4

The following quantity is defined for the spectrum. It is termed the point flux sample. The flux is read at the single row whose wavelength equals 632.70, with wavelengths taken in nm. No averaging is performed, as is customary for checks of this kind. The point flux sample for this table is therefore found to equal 12.2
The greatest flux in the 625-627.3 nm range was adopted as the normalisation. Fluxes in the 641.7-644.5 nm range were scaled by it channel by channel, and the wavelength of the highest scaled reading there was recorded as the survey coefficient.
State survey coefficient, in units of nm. 643.50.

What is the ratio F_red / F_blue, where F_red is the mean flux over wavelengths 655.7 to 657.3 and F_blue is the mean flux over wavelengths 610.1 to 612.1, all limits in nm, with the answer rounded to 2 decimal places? 0.94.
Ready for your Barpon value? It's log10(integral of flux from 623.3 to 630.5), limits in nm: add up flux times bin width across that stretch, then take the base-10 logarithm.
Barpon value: 1.96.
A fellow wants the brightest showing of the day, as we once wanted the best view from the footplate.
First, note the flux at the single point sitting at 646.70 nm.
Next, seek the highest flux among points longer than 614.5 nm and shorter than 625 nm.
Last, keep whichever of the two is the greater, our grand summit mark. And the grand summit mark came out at 17.1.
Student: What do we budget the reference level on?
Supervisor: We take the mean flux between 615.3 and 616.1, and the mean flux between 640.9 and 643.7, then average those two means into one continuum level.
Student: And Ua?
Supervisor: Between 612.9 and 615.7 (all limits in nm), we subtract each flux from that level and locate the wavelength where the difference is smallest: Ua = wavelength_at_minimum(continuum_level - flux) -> 614.70 nm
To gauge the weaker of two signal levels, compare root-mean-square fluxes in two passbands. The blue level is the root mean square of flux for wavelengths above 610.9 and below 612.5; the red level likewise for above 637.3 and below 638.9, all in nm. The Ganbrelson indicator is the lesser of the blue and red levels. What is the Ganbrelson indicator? 12.0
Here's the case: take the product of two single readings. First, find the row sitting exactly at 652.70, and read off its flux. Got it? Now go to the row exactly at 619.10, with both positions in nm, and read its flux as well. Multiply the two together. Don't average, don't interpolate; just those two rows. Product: 152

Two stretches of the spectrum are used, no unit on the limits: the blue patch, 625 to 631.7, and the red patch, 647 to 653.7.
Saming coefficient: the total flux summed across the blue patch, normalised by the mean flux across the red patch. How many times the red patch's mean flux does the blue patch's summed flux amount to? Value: 19.1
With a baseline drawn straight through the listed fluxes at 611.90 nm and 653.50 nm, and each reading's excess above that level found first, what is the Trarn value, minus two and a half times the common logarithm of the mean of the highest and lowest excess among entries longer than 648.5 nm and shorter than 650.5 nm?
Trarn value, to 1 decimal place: 0.4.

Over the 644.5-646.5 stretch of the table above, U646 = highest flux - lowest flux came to 0.3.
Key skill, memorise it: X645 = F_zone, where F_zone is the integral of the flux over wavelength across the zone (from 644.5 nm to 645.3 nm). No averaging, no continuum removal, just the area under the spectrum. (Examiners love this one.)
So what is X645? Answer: 10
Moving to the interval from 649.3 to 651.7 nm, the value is 27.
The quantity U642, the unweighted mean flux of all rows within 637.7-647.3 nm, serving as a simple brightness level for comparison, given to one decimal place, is 11.9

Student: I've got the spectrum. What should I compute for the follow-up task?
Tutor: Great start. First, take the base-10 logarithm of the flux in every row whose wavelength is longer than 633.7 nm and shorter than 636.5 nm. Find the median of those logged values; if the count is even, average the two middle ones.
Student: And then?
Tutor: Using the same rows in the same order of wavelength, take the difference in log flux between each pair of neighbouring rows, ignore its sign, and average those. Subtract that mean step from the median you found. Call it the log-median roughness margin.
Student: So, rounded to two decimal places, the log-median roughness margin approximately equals 1.07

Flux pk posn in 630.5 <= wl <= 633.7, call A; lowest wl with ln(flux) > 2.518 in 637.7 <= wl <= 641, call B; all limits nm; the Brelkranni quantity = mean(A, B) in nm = 634.70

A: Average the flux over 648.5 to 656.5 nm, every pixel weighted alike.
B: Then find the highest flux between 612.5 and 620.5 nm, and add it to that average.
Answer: 28.3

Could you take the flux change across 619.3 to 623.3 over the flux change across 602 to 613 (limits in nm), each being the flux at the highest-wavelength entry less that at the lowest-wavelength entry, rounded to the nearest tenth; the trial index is -3.0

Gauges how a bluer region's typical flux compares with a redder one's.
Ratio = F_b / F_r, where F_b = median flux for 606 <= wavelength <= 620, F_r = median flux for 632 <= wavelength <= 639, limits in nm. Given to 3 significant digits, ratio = 1.08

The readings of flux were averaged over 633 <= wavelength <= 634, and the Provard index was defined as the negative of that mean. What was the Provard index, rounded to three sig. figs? -12.0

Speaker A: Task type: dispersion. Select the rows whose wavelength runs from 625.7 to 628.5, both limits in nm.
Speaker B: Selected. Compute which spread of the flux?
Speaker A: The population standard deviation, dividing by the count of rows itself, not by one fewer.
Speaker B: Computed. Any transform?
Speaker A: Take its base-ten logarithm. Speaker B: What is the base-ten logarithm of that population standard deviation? -0.54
